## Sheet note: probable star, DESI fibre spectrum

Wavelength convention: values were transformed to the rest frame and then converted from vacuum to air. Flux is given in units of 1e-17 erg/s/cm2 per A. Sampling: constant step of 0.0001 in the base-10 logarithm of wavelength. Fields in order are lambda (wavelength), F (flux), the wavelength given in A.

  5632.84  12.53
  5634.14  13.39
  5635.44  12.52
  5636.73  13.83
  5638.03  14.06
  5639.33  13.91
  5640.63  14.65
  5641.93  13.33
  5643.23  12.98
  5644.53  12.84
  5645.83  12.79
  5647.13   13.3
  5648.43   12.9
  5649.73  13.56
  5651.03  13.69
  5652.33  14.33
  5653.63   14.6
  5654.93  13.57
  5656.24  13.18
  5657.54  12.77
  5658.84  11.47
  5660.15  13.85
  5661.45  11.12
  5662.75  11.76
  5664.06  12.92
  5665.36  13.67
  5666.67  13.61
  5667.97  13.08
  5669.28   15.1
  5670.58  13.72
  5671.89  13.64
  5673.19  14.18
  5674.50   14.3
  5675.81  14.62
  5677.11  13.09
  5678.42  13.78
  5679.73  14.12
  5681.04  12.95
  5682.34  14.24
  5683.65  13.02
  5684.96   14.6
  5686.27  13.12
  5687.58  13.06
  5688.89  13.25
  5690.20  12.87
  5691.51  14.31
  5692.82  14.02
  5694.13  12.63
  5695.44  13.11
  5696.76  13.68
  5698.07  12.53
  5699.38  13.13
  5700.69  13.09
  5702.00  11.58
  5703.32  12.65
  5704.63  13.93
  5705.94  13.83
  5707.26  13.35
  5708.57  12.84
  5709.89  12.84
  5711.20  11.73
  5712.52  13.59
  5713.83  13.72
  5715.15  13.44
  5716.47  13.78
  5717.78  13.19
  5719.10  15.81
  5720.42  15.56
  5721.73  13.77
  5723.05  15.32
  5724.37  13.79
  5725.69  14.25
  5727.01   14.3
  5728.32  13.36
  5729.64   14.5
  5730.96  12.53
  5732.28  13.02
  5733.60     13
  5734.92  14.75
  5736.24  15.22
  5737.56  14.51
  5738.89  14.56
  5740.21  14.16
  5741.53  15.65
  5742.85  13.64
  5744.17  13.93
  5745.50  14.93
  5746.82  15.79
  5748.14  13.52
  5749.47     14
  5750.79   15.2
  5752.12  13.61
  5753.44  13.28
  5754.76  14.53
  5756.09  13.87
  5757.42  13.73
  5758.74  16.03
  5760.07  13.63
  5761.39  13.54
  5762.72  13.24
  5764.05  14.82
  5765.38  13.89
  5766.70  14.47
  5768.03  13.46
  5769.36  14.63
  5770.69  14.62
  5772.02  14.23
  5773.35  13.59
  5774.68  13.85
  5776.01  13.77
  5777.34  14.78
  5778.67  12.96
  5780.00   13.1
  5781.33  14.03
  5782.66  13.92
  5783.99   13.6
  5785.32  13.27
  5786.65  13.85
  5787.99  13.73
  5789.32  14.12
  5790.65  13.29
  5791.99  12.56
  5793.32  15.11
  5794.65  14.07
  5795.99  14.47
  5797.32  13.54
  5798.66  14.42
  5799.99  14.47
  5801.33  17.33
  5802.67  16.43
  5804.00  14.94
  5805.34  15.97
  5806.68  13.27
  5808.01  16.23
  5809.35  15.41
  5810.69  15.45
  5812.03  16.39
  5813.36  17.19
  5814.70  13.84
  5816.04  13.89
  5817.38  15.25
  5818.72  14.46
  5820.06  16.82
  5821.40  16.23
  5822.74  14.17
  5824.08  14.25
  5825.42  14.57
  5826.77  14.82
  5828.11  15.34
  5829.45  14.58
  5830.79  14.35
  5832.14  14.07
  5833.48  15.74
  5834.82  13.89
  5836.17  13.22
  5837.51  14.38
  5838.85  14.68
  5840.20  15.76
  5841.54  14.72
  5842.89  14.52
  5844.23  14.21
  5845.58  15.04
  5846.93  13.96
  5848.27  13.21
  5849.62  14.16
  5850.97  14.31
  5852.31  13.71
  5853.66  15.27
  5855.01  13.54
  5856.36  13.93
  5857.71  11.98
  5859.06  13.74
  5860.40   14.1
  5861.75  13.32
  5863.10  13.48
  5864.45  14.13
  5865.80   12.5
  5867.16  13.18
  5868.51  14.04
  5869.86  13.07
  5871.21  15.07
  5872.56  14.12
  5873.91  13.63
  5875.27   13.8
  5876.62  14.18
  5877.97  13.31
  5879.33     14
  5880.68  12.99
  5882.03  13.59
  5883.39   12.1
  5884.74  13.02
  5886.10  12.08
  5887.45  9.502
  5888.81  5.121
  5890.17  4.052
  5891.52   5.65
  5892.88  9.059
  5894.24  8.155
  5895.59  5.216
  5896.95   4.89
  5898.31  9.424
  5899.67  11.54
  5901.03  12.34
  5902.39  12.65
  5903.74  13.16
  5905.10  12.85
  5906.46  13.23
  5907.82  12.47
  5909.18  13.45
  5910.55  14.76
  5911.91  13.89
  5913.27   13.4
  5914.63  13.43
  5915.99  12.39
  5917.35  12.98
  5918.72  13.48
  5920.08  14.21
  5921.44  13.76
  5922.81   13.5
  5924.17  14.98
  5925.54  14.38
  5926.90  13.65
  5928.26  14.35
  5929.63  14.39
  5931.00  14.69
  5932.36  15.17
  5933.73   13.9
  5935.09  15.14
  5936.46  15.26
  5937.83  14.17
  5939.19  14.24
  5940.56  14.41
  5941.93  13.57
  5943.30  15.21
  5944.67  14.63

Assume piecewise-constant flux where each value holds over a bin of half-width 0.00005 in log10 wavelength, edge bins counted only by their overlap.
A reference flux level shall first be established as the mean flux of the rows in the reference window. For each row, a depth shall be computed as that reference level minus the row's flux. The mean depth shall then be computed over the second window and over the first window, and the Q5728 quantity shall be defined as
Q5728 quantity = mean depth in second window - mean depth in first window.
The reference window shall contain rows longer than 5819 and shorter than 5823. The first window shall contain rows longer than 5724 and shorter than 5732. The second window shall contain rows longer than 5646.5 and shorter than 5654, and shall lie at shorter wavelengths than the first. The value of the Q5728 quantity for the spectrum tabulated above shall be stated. 0.1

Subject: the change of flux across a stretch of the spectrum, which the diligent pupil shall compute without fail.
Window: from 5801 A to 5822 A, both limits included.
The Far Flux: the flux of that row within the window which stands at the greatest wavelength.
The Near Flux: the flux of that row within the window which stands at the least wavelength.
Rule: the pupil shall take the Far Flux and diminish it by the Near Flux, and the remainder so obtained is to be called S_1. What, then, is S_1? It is -1.1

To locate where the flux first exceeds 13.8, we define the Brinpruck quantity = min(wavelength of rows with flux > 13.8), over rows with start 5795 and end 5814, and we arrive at 5795.99 A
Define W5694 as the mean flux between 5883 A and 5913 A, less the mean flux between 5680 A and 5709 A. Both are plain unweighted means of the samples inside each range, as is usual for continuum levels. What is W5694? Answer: -2.9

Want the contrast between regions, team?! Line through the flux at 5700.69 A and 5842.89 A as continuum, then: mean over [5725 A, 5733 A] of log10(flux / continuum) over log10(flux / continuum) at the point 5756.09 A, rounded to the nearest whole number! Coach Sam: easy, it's 1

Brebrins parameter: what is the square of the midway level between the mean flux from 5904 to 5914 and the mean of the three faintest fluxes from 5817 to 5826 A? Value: 192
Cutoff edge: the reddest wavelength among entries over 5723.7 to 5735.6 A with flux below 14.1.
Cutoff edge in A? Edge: 5733.60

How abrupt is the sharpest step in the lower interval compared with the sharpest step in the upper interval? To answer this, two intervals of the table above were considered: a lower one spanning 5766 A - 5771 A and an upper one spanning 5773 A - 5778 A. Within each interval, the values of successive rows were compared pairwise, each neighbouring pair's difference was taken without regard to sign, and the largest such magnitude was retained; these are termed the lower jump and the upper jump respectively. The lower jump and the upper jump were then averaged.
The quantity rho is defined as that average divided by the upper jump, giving 1.1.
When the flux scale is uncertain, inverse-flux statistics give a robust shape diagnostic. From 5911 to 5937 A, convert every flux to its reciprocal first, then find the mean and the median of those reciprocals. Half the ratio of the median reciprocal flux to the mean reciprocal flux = 0.504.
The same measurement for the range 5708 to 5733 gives 0.499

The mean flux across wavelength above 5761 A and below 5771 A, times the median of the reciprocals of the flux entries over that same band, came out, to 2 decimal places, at 0.99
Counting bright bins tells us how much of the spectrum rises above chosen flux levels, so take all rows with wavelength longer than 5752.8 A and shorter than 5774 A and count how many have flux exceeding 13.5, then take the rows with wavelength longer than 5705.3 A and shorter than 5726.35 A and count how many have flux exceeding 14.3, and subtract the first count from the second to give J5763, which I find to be -10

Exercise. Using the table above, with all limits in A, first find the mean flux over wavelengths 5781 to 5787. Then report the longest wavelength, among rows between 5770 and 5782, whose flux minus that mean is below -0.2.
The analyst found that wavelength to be 5780.00 A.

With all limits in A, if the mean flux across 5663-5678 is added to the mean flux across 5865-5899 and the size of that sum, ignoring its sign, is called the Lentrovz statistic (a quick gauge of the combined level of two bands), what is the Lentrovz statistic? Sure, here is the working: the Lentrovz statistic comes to 24.8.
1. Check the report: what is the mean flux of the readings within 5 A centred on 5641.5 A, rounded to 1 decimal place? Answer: 13.7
